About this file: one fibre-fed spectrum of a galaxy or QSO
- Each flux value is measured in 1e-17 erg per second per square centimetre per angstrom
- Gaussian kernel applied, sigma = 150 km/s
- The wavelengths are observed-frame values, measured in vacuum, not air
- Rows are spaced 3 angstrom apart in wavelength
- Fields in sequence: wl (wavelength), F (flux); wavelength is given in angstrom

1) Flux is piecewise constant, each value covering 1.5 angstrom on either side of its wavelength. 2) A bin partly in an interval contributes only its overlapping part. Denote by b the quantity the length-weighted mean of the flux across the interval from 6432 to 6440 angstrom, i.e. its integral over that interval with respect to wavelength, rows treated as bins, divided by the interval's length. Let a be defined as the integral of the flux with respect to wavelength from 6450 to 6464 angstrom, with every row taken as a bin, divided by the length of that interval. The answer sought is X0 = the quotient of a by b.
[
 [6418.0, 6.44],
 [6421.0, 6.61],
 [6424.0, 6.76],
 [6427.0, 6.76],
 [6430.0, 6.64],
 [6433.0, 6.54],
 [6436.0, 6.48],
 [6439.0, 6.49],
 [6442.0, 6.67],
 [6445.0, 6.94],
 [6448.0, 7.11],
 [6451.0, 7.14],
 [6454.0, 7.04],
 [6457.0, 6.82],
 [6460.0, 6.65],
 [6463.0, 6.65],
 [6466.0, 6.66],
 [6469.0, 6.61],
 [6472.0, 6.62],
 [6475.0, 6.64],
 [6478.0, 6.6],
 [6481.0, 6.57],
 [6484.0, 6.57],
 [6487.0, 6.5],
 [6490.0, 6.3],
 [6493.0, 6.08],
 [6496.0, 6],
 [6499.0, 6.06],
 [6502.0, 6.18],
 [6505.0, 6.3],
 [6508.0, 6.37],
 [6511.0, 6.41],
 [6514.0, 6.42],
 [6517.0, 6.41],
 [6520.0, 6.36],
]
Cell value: 1.05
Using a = 6.86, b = 6.5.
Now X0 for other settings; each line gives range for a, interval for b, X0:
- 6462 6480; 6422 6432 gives 0.99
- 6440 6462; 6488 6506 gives 1.12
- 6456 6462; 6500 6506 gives 1.08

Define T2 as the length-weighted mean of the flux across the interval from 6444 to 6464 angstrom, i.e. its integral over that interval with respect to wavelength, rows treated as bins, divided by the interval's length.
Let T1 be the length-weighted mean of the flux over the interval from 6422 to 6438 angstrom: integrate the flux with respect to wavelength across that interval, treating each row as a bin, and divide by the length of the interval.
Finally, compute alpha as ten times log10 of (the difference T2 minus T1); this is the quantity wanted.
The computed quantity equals -5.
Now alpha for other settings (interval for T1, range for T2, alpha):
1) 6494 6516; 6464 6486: -4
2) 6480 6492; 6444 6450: -2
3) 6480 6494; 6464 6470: -6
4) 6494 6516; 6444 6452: -1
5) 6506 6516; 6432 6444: -8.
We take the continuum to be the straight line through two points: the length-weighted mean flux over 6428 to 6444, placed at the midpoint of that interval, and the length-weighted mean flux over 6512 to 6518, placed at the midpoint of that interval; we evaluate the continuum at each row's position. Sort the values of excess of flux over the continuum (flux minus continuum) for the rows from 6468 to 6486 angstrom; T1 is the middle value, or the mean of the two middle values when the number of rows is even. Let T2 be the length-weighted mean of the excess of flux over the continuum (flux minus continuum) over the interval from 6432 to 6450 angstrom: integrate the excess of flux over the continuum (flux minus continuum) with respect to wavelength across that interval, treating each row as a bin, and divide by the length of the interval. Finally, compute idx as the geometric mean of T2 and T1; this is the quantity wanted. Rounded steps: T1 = 0.10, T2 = 0.150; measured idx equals 0.124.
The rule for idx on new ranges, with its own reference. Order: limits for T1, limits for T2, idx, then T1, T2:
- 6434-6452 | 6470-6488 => 0.151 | 0.24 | 0.095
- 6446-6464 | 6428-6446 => 0.128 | 0.39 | 0.042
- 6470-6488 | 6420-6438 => 0.056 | 0.10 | 0.032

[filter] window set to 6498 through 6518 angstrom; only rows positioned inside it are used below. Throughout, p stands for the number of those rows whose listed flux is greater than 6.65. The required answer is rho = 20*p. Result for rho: 0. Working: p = 0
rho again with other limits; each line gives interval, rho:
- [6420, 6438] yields 40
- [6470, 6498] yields 0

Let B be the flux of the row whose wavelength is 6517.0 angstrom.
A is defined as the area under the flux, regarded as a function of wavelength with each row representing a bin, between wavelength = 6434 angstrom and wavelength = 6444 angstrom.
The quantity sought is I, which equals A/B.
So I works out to 10.2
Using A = 66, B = 6.41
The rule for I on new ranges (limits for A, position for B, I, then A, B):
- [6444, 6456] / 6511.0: 13.2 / 85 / 6.41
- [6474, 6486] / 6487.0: 12.2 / 79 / 6.5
